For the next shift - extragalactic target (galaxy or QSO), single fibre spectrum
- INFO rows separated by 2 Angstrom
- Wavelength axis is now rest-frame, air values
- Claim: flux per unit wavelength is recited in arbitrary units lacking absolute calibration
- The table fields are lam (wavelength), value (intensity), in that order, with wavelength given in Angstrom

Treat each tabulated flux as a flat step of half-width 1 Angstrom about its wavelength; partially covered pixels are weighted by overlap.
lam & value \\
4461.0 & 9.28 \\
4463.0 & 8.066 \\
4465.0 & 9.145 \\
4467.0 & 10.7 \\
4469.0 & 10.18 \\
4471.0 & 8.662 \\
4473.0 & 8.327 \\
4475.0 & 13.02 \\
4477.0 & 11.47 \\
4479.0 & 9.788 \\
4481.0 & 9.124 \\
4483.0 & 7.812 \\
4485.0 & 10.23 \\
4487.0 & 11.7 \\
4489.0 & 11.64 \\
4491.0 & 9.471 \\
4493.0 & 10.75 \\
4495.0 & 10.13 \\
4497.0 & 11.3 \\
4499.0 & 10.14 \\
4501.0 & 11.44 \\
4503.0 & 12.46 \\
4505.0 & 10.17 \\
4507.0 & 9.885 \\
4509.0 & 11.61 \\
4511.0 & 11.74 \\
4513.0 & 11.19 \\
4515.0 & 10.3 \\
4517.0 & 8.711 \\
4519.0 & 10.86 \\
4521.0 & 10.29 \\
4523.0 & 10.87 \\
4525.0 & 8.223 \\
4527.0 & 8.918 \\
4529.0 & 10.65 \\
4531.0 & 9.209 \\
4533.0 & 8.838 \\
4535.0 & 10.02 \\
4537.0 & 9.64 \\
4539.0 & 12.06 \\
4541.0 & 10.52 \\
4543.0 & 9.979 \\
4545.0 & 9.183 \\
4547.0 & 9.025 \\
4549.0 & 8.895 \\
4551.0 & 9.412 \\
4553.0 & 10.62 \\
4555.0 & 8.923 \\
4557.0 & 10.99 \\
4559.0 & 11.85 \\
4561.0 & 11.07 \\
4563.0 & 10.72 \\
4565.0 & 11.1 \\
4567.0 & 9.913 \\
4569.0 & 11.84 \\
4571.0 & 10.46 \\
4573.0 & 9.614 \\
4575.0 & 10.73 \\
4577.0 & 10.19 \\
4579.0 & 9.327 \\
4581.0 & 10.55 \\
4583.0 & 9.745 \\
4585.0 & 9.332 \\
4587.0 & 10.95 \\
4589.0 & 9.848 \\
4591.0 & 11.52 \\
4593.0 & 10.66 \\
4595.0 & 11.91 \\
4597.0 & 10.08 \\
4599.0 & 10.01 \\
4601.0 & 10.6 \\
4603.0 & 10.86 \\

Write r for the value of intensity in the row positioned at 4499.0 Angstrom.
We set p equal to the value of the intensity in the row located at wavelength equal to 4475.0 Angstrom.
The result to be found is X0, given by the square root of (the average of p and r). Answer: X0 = 3.40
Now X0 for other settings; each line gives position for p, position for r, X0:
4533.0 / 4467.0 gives 3.13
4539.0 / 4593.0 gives 3.37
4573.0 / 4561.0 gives 3.22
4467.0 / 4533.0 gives 3.13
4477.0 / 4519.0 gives 3.34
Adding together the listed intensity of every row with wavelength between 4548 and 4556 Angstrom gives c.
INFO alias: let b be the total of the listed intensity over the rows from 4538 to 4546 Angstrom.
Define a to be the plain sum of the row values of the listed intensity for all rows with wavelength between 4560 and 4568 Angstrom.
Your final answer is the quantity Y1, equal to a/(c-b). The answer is -11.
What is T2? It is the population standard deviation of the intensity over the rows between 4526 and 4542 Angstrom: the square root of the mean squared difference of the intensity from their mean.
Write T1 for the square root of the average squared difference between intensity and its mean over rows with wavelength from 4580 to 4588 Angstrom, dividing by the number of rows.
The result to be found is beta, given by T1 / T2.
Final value 0.63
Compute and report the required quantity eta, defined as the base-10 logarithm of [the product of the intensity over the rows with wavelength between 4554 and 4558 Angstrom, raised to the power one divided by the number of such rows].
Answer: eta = 1.00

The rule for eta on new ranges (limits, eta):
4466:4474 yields 0.97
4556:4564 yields 1.05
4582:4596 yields 1.02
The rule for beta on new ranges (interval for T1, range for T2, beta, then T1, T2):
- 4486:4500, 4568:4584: 1.07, 0.79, 0.74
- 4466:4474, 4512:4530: 0.97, 1.00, 1.03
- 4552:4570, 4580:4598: 1.08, 0.86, 0.80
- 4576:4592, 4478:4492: 0.57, 0.73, 1.28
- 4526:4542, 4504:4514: 1.34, 1.01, 0.76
